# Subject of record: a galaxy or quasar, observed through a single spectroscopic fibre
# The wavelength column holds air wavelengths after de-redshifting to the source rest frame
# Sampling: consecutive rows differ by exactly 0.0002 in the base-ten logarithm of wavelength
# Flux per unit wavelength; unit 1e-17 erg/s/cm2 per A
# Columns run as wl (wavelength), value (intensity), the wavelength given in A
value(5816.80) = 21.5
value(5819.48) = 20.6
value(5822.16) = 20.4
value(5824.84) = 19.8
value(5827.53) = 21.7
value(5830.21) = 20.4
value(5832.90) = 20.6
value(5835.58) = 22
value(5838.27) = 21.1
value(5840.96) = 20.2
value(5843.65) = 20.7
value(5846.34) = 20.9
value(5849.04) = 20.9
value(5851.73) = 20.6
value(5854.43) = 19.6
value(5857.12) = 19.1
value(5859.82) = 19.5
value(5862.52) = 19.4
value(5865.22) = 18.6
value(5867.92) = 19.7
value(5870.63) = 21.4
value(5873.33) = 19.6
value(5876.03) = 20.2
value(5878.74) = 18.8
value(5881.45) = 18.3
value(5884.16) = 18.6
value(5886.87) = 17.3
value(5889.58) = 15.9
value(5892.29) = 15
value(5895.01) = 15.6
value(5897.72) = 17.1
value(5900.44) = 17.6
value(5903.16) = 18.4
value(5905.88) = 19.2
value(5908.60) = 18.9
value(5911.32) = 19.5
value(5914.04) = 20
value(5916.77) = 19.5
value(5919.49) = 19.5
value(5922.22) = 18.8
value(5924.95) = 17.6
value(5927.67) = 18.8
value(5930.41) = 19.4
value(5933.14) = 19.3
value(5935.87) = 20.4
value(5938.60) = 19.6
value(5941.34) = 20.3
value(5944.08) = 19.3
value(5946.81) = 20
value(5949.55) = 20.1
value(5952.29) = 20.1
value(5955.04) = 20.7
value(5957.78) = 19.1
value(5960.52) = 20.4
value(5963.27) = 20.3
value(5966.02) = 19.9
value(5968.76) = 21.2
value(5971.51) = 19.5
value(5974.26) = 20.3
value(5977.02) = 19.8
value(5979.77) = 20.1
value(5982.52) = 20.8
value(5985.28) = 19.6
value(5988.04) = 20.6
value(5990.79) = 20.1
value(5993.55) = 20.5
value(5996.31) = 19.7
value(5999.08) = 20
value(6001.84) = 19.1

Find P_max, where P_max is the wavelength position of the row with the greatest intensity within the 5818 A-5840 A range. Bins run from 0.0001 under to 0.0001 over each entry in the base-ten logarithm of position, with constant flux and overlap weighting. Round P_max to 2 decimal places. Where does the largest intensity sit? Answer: 5835.58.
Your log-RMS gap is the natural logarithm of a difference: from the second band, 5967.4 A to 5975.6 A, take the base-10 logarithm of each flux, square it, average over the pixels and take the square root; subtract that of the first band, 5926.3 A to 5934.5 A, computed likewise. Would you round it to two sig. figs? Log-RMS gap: -3.7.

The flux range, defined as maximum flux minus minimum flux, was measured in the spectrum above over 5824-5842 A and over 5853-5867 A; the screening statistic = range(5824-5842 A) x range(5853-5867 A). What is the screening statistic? 2.2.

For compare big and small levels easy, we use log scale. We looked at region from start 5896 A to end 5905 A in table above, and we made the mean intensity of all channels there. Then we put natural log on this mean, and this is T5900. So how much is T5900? 2.87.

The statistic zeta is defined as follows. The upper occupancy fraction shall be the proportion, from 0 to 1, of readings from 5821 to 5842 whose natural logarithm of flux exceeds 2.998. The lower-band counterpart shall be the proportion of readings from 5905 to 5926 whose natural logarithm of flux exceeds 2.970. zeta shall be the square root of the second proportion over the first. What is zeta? 0.8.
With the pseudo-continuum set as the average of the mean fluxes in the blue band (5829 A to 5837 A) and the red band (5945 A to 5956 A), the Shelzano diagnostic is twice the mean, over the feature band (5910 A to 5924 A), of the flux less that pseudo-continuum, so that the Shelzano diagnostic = -2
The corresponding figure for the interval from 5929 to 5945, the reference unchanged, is -2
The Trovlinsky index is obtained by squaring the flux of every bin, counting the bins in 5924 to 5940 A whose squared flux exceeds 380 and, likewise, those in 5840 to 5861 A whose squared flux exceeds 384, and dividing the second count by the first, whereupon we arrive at 3.0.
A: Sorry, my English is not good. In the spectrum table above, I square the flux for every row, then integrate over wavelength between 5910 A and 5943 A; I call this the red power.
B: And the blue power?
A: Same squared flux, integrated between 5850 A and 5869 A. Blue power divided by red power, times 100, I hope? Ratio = 58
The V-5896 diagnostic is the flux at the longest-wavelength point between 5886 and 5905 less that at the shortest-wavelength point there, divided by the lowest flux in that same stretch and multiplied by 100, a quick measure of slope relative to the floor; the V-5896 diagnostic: 7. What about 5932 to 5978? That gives 3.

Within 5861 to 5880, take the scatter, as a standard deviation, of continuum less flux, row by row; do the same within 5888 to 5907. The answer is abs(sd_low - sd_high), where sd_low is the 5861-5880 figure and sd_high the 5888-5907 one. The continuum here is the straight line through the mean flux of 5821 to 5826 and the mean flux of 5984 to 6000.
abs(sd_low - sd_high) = 0.6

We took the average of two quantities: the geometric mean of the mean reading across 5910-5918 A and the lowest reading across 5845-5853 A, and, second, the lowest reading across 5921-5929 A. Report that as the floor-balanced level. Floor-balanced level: 18.9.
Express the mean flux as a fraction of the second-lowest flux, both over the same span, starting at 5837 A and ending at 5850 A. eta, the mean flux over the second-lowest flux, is 1.00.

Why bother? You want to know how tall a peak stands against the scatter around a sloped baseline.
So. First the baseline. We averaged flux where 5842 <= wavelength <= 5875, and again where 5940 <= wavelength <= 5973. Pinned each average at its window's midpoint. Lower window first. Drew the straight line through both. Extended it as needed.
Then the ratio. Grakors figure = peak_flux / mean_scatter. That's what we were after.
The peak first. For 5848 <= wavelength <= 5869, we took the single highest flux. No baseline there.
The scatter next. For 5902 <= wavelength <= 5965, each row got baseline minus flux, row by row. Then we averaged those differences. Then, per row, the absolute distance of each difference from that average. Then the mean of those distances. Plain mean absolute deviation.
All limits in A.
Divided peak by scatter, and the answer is 37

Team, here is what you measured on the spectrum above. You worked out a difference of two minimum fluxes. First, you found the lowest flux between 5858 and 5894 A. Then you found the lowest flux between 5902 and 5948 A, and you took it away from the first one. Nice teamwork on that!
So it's -2.6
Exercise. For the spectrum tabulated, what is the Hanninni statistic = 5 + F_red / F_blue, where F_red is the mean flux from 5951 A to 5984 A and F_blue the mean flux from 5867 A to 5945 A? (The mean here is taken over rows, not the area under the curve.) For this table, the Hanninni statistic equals 6.08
